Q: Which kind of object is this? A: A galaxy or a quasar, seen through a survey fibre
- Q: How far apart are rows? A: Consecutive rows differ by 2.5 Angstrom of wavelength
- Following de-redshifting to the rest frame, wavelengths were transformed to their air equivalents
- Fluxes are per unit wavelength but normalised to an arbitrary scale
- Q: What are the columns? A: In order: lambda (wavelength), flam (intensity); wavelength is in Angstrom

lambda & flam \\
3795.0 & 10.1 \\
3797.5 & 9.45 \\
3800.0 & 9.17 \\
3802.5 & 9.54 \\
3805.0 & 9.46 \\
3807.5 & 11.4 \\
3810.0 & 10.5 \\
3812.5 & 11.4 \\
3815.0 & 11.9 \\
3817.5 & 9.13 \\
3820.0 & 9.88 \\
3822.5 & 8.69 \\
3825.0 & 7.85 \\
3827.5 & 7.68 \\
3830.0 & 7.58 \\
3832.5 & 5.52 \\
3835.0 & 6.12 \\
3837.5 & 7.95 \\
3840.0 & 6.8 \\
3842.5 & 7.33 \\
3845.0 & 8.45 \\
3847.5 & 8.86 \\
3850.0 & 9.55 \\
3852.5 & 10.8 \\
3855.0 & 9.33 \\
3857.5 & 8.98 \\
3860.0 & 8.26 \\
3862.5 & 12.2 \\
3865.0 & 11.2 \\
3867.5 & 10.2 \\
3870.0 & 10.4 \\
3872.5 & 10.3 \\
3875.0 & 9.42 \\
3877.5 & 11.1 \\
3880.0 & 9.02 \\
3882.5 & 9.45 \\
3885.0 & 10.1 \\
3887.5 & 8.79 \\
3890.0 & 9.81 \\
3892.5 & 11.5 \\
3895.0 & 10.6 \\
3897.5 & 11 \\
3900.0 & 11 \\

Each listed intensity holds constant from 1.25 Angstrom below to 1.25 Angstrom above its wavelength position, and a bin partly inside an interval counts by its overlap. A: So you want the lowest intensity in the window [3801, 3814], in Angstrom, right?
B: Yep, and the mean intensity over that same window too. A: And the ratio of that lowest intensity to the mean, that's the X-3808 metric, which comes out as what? 0.904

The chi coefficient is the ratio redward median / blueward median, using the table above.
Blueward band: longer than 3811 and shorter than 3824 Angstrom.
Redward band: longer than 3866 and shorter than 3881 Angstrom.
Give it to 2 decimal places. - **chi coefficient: 1.04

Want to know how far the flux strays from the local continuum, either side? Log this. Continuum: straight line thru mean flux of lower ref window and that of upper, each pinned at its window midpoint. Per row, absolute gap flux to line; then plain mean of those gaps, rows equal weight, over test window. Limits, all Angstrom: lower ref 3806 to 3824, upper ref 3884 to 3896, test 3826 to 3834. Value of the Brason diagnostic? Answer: 3.4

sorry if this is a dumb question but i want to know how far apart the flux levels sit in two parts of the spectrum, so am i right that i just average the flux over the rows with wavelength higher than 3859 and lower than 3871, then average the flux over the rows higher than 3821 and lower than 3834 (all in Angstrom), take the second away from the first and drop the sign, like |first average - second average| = 3.0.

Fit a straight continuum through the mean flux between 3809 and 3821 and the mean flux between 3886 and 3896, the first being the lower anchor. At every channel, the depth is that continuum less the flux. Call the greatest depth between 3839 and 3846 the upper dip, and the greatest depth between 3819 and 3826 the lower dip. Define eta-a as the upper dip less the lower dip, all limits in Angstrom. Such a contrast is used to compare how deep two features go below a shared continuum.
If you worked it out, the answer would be 1.0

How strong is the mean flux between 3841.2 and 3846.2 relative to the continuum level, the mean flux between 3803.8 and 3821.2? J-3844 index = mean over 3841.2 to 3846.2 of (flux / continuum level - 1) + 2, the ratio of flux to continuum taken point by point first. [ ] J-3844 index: 1.75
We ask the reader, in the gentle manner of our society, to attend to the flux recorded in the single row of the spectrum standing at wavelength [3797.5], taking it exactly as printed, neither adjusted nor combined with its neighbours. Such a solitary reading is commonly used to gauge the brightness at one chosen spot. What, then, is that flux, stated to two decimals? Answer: 9.45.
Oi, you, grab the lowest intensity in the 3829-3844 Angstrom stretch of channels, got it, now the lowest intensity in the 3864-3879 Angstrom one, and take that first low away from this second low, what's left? 4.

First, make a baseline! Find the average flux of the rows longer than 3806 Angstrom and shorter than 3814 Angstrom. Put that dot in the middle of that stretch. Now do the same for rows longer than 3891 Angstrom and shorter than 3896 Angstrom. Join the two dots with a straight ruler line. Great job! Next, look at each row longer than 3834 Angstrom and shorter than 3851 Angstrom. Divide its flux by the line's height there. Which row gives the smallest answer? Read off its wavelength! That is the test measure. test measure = 3835.0 Angstrom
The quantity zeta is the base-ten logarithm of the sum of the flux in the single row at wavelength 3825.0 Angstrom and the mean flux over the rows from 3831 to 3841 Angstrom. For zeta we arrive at 1.16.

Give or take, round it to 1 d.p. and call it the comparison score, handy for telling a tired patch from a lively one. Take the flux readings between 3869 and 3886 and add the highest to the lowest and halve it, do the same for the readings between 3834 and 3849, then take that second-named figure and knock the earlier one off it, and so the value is -2.6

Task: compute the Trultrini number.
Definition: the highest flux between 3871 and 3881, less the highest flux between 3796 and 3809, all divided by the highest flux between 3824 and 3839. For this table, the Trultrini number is -0.038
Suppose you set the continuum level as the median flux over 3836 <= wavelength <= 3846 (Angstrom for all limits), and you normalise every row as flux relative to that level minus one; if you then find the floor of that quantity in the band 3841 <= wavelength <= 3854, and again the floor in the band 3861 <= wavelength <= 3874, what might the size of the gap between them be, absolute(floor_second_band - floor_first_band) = 0.38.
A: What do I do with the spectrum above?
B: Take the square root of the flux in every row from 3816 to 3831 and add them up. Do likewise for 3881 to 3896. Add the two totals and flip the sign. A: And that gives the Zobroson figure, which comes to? -36.4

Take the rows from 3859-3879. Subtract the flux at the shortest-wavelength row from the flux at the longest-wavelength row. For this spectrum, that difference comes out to 2.8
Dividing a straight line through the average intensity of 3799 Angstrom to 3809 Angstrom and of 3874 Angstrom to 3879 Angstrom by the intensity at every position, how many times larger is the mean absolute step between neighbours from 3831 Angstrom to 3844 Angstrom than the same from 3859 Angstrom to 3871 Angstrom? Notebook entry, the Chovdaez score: 1.5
